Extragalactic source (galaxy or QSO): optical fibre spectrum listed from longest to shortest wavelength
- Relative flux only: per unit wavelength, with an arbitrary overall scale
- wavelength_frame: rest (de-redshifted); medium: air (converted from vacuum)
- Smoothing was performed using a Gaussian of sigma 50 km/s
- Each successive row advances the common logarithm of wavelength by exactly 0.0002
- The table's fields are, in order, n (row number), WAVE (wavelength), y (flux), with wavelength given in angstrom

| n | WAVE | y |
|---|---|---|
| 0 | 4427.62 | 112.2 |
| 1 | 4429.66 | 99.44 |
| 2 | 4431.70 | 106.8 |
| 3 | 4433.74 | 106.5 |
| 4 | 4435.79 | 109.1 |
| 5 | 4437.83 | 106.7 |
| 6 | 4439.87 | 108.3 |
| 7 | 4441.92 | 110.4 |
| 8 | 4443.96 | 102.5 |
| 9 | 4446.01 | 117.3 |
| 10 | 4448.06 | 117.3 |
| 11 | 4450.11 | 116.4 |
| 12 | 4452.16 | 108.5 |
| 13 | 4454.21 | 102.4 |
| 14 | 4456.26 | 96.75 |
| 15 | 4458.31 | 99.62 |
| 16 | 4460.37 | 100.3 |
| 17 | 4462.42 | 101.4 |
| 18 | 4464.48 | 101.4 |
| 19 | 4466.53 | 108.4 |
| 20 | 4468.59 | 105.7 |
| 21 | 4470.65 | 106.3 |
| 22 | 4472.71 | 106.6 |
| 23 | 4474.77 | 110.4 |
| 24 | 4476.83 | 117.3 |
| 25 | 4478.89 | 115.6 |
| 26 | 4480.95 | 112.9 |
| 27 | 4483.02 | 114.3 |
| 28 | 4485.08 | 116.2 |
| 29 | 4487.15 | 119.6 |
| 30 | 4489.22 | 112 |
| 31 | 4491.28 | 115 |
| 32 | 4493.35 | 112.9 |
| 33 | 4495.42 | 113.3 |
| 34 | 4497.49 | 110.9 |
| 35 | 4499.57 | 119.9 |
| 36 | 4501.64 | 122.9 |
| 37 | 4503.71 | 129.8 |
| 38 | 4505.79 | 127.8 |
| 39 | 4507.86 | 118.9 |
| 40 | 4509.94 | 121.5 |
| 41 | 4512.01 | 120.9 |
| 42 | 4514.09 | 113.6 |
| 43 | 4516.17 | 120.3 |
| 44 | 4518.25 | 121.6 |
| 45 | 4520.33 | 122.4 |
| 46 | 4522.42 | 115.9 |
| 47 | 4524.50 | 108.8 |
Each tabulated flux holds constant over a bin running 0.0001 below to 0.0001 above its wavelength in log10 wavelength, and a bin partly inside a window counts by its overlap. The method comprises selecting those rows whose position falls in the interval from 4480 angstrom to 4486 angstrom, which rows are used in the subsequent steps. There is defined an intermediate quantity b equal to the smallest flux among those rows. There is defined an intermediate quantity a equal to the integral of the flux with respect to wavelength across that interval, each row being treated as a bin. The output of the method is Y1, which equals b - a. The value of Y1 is -574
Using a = 687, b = 112.9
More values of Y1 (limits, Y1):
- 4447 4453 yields -577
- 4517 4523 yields -605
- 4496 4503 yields -716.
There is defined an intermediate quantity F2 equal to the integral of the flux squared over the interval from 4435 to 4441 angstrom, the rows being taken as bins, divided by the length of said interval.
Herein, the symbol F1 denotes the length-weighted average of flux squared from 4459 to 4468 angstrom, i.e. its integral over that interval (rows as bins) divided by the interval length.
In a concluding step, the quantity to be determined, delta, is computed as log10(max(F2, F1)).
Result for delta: 4.067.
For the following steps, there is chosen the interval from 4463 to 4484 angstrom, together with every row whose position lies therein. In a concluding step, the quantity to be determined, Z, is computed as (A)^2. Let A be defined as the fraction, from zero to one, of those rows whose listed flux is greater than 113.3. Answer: 0.09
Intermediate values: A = 0.30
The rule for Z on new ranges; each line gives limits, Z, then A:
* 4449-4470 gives 0.01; 0.10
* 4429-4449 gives 0.04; 0.20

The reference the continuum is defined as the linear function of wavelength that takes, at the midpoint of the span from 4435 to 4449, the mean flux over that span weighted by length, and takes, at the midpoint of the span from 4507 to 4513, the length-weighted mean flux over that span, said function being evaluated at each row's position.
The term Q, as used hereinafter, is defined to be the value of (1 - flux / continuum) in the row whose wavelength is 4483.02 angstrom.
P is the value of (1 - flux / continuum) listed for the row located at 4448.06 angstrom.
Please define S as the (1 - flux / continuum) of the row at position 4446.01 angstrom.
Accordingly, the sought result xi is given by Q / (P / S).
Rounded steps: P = -0.055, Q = 0.019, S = -0.06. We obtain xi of 0.02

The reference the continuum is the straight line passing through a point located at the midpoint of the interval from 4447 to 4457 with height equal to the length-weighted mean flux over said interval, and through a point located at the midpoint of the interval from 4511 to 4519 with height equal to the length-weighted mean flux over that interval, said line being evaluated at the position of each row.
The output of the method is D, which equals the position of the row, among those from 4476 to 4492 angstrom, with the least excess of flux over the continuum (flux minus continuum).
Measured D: 4489.22 angstrom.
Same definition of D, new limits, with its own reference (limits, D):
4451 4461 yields 4456.26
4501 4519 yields 4514.09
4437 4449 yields 4443.96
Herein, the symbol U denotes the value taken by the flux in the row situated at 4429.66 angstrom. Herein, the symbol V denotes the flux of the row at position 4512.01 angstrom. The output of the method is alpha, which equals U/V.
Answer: 0.82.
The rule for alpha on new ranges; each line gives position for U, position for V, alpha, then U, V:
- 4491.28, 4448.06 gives 0.98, 115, 117.3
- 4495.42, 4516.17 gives 0.94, 113.3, 120.3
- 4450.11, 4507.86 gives 0.98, 116.4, 118.9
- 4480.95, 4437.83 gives 1.06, 112.9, 106.7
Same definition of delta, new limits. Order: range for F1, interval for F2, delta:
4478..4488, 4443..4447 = 4.126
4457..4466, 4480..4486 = 4.117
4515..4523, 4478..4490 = 4.159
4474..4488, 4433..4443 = 4.123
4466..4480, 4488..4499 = 4.108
